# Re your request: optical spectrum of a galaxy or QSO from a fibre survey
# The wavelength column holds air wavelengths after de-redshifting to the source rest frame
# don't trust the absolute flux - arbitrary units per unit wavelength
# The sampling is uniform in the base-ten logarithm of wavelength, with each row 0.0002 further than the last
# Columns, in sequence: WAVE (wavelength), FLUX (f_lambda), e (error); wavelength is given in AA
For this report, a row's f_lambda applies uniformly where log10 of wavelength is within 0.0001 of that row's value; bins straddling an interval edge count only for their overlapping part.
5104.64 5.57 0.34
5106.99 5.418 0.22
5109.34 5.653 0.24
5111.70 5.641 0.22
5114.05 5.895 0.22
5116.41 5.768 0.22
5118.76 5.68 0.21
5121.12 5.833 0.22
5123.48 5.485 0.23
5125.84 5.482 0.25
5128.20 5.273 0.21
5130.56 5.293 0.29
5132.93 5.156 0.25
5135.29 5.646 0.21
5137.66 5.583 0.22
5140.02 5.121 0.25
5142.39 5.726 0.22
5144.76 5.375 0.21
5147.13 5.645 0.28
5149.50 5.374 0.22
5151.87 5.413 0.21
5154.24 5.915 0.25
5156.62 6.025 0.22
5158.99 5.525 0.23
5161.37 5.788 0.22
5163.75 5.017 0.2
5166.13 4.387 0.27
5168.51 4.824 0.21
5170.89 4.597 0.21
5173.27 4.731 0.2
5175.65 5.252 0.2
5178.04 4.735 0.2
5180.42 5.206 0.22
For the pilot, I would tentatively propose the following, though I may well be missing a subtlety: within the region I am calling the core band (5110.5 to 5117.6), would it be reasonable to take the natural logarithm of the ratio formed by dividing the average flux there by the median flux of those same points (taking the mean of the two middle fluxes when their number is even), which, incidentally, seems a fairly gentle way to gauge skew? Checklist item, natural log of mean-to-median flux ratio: 0.000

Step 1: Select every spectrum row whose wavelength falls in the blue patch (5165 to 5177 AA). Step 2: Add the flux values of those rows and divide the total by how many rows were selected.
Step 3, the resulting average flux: 4.76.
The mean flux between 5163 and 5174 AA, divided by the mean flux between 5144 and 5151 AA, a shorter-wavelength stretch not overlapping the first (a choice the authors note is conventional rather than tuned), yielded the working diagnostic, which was 0.86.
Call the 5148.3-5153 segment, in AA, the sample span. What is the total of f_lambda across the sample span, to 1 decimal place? 10.8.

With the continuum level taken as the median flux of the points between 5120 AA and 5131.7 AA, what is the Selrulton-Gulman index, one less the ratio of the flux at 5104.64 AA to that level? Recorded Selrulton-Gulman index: -0.02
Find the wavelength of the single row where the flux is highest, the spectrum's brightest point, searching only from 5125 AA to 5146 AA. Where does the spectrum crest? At 5142.39 AA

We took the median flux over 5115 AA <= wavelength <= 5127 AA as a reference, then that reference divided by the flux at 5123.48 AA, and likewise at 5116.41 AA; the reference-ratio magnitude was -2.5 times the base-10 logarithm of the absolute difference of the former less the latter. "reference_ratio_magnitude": 3.2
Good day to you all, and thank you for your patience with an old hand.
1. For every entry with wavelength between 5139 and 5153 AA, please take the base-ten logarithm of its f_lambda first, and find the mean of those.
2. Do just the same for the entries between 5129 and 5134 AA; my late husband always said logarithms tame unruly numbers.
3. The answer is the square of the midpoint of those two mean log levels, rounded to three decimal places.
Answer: 0.528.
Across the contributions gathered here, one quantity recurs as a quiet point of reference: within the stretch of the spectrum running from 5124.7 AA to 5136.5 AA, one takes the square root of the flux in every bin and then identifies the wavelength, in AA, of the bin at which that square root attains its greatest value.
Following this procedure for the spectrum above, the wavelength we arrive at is 5135.29 AA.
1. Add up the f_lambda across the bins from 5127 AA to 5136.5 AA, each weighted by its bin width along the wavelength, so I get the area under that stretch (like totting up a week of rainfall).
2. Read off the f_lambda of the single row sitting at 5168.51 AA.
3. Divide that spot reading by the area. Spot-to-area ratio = 0.10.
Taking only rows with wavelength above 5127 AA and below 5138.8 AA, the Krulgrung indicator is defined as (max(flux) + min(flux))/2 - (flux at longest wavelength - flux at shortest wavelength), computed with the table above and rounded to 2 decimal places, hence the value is 5.09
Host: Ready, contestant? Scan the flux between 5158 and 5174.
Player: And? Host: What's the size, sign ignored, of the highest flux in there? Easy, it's 5.79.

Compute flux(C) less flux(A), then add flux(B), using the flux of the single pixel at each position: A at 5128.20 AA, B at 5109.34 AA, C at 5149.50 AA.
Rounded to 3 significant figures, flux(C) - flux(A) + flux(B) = 5.75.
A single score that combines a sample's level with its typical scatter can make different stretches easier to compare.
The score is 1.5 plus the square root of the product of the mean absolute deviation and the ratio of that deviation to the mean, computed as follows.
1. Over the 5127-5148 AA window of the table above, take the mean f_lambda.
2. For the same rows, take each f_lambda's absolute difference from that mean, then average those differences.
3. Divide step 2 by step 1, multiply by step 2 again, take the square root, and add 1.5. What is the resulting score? 1.59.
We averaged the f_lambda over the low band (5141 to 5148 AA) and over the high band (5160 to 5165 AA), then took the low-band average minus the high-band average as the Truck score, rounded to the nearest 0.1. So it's 0.2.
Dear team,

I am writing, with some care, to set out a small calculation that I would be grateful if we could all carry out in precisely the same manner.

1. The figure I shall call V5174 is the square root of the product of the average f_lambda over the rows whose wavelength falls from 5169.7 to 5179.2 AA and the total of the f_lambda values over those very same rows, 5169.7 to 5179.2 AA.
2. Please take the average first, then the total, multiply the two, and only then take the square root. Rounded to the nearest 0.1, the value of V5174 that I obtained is 9.7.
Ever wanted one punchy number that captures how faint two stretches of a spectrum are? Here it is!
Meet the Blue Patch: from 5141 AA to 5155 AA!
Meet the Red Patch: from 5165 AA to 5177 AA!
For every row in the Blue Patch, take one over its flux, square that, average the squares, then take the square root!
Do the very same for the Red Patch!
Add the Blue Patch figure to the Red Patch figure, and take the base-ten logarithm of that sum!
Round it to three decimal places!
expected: -0.408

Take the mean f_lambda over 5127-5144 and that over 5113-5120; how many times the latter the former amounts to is 0.93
